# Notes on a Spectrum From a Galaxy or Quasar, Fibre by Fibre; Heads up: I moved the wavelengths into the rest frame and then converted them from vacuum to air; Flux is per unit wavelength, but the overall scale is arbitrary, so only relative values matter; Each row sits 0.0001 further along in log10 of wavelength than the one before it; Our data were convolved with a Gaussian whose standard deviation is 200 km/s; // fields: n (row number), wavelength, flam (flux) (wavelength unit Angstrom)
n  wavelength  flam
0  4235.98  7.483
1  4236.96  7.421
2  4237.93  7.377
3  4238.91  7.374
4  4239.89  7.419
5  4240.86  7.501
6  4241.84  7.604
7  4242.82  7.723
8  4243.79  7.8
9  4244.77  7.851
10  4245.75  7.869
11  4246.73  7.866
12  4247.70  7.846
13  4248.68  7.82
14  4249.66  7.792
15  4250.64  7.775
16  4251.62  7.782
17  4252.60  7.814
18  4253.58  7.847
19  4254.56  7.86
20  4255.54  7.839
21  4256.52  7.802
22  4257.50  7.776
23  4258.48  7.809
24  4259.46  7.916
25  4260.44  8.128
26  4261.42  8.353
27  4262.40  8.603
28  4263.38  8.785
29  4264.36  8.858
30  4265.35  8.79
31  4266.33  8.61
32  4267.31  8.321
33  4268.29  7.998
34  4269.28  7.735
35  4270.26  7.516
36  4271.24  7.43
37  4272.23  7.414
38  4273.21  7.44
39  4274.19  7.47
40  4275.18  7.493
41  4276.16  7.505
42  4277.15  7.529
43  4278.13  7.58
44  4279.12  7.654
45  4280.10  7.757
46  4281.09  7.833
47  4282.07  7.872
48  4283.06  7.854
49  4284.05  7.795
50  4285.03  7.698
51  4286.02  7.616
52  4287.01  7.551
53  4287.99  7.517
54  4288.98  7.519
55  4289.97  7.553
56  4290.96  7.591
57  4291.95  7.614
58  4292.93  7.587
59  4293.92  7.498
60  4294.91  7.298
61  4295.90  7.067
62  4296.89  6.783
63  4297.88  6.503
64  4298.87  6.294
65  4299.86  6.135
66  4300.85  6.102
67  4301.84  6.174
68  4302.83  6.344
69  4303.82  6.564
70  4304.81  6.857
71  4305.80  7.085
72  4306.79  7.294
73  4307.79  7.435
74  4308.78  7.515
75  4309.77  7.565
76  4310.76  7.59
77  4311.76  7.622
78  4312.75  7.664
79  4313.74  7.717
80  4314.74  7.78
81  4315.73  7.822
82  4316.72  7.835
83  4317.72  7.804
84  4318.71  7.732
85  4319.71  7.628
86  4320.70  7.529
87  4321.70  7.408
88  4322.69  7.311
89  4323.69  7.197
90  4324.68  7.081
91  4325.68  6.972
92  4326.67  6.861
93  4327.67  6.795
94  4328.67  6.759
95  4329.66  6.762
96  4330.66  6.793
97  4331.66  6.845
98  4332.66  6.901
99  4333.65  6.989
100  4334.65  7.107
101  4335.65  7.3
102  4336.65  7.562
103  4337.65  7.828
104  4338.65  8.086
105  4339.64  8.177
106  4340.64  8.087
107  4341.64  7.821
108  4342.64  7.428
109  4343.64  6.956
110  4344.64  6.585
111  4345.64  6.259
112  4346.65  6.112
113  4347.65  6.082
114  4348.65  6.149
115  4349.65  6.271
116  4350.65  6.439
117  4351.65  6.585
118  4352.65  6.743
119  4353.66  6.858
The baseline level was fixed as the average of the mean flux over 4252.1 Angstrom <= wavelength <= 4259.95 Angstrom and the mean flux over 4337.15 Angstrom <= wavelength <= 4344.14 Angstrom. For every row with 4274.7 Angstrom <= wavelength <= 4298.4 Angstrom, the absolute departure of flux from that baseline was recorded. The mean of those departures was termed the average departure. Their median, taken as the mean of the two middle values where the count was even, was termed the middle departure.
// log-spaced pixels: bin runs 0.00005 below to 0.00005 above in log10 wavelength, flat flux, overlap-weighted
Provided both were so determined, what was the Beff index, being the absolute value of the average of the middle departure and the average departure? 0.27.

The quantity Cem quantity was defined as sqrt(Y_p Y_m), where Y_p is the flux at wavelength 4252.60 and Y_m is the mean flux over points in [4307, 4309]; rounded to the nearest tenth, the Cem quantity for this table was 7.6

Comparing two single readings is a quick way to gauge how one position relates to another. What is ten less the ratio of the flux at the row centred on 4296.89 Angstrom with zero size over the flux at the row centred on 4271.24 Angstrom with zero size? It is 9.09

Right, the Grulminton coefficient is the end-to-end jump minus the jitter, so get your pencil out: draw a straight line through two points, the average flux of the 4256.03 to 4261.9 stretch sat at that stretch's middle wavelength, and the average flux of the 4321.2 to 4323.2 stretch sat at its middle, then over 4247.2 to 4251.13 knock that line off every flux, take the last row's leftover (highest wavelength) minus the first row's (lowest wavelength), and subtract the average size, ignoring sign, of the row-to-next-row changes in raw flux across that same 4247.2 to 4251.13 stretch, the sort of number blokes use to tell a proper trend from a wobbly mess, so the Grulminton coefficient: -0.1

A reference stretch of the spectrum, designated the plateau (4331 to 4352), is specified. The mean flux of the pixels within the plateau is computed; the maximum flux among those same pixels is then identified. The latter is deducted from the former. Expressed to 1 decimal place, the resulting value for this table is -1.1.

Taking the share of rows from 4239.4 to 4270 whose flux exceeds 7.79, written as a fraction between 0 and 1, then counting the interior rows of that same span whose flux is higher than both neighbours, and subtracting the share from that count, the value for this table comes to 2.3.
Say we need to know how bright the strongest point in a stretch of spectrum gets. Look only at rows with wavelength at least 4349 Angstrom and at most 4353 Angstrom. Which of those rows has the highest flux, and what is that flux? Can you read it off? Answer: 6.743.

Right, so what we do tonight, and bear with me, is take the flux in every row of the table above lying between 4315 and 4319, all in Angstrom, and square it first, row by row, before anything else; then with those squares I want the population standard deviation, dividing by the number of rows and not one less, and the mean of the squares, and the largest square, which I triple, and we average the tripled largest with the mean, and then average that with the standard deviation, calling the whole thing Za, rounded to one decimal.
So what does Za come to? 61.6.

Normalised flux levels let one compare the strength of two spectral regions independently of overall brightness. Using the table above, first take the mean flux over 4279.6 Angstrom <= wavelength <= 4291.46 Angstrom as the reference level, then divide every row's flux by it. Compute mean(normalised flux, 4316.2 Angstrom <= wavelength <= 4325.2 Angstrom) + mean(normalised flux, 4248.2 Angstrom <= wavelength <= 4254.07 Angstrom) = 1.99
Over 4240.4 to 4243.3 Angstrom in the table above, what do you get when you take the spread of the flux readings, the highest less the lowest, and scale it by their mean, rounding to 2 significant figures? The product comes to 1.7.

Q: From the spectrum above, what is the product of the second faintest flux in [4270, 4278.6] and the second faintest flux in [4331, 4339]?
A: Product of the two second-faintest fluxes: 51.3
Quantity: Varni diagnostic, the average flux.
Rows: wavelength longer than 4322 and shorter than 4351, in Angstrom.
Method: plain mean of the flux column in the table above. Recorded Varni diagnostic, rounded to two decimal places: 7.02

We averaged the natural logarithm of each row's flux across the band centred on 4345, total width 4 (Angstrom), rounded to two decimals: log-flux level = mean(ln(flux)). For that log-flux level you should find 1.87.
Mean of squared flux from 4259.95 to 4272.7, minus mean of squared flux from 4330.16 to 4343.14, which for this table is 12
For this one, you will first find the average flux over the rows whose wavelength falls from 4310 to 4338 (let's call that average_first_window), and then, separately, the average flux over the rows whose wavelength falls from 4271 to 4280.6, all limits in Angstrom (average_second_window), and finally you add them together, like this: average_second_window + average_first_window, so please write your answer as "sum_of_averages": 14.9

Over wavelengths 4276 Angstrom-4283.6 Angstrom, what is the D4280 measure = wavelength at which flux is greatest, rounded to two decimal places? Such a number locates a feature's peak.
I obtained 4282.07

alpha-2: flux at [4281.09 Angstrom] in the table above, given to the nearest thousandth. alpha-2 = 7.833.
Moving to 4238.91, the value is 7.374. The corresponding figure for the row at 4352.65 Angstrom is 6.743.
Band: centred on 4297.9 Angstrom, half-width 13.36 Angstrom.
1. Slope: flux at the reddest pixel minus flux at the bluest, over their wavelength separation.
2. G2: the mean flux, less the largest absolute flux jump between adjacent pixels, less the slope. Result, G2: 6.8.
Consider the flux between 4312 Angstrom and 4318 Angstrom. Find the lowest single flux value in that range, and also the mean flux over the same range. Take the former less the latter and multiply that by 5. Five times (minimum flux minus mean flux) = -0.5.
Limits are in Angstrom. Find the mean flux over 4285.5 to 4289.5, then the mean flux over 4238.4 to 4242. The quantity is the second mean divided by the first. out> 0.99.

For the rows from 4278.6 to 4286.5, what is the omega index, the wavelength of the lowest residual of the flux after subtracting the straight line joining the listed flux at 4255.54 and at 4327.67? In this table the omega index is 4279.12 Angstrom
